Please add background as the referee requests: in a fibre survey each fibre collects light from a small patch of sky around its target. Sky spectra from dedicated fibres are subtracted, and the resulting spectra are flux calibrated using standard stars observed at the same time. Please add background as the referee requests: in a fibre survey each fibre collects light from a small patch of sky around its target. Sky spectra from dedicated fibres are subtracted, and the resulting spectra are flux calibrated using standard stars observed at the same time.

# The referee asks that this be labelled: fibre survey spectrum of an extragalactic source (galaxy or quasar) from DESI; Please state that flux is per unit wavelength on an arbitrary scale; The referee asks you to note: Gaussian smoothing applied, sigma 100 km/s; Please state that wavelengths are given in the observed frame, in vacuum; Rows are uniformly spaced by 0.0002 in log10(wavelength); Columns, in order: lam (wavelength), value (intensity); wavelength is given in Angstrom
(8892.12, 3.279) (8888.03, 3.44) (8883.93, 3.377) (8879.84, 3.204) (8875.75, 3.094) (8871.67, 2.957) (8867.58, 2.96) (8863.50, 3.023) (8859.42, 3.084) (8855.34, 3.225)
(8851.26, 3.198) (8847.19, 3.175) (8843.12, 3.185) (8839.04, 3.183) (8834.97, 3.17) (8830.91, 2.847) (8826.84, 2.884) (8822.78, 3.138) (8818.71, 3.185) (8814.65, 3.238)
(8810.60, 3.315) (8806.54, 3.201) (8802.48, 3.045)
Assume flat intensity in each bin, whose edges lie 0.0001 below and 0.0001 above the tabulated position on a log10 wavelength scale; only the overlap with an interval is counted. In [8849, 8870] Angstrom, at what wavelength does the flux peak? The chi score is 8855.34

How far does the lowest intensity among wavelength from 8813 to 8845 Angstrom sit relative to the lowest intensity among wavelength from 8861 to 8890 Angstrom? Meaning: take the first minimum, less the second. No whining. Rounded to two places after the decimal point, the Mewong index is -0.11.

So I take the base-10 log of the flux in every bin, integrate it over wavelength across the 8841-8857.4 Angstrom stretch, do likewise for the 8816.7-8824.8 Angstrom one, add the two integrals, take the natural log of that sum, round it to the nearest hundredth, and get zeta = 2.51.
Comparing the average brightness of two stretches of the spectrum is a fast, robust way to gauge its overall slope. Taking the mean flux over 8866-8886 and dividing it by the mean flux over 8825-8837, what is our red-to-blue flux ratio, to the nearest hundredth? 1.05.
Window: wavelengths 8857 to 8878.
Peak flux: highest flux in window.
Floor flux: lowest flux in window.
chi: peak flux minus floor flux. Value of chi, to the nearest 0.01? 0.14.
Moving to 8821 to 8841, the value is 0.34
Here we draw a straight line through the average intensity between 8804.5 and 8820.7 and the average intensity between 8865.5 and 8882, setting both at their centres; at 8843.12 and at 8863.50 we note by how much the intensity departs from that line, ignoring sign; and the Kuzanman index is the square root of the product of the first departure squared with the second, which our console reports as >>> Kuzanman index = 0.010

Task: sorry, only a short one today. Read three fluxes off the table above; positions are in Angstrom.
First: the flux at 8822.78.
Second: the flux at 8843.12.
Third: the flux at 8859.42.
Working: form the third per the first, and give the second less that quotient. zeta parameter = 2.20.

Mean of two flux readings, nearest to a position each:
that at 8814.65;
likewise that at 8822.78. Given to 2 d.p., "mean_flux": 3.19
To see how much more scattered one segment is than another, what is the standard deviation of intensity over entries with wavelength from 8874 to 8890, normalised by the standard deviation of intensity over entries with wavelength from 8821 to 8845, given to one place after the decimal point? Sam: 1.0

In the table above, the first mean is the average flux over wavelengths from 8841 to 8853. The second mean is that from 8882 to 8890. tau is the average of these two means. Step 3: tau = 3.30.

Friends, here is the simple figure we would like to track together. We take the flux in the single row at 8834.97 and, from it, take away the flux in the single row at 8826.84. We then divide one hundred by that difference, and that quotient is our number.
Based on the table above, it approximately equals 350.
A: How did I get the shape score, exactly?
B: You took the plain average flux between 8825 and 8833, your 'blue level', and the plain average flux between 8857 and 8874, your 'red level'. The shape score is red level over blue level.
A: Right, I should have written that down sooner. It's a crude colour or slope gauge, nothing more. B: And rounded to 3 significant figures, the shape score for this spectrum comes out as 1.05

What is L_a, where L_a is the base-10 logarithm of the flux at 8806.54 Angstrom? 0.505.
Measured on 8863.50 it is 0.480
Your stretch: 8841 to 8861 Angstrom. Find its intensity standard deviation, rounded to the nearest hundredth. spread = 0.05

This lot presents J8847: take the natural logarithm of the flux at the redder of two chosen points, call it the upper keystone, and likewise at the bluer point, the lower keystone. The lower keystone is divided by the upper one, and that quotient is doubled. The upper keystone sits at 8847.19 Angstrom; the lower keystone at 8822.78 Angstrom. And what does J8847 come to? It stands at 1.980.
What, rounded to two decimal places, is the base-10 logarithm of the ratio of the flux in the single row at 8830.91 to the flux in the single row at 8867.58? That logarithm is -0.02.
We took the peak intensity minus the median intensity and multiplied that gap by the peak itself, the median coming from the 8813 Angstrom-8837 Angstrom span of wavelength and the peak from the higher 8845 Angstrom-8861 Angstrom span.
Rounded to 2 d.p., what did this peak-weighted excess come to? 0.23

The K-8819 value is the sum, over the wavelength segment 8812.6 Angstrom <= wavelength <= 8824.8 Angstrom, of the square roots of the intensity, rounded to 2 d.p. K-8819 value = 5.36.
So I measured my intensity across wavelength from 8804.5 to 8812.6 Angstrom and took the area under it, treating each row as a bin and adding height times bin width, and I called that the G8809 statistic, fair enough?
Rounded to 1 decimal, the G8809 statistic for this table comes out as 26.4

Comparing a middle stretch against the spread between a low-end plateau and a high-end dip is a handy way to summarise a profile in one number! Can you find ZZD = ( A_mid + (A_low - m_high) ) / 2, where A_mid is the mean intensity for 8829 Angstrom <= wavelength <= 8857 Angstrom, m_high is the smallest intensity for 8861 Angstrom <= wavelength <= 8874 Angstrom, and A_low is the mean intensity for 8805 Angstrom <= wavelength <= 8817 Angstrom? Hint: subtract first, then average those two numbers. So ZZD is 1.72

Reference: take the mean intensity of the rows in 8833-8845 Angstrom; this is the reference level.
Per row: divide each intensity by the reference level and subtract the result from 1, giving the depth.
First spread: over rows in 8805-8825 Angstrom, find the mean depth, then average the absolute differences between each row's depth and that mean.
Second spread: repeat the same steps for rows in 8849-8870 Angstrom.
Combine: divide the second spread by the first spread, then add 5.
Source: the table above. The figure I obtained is 6.9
